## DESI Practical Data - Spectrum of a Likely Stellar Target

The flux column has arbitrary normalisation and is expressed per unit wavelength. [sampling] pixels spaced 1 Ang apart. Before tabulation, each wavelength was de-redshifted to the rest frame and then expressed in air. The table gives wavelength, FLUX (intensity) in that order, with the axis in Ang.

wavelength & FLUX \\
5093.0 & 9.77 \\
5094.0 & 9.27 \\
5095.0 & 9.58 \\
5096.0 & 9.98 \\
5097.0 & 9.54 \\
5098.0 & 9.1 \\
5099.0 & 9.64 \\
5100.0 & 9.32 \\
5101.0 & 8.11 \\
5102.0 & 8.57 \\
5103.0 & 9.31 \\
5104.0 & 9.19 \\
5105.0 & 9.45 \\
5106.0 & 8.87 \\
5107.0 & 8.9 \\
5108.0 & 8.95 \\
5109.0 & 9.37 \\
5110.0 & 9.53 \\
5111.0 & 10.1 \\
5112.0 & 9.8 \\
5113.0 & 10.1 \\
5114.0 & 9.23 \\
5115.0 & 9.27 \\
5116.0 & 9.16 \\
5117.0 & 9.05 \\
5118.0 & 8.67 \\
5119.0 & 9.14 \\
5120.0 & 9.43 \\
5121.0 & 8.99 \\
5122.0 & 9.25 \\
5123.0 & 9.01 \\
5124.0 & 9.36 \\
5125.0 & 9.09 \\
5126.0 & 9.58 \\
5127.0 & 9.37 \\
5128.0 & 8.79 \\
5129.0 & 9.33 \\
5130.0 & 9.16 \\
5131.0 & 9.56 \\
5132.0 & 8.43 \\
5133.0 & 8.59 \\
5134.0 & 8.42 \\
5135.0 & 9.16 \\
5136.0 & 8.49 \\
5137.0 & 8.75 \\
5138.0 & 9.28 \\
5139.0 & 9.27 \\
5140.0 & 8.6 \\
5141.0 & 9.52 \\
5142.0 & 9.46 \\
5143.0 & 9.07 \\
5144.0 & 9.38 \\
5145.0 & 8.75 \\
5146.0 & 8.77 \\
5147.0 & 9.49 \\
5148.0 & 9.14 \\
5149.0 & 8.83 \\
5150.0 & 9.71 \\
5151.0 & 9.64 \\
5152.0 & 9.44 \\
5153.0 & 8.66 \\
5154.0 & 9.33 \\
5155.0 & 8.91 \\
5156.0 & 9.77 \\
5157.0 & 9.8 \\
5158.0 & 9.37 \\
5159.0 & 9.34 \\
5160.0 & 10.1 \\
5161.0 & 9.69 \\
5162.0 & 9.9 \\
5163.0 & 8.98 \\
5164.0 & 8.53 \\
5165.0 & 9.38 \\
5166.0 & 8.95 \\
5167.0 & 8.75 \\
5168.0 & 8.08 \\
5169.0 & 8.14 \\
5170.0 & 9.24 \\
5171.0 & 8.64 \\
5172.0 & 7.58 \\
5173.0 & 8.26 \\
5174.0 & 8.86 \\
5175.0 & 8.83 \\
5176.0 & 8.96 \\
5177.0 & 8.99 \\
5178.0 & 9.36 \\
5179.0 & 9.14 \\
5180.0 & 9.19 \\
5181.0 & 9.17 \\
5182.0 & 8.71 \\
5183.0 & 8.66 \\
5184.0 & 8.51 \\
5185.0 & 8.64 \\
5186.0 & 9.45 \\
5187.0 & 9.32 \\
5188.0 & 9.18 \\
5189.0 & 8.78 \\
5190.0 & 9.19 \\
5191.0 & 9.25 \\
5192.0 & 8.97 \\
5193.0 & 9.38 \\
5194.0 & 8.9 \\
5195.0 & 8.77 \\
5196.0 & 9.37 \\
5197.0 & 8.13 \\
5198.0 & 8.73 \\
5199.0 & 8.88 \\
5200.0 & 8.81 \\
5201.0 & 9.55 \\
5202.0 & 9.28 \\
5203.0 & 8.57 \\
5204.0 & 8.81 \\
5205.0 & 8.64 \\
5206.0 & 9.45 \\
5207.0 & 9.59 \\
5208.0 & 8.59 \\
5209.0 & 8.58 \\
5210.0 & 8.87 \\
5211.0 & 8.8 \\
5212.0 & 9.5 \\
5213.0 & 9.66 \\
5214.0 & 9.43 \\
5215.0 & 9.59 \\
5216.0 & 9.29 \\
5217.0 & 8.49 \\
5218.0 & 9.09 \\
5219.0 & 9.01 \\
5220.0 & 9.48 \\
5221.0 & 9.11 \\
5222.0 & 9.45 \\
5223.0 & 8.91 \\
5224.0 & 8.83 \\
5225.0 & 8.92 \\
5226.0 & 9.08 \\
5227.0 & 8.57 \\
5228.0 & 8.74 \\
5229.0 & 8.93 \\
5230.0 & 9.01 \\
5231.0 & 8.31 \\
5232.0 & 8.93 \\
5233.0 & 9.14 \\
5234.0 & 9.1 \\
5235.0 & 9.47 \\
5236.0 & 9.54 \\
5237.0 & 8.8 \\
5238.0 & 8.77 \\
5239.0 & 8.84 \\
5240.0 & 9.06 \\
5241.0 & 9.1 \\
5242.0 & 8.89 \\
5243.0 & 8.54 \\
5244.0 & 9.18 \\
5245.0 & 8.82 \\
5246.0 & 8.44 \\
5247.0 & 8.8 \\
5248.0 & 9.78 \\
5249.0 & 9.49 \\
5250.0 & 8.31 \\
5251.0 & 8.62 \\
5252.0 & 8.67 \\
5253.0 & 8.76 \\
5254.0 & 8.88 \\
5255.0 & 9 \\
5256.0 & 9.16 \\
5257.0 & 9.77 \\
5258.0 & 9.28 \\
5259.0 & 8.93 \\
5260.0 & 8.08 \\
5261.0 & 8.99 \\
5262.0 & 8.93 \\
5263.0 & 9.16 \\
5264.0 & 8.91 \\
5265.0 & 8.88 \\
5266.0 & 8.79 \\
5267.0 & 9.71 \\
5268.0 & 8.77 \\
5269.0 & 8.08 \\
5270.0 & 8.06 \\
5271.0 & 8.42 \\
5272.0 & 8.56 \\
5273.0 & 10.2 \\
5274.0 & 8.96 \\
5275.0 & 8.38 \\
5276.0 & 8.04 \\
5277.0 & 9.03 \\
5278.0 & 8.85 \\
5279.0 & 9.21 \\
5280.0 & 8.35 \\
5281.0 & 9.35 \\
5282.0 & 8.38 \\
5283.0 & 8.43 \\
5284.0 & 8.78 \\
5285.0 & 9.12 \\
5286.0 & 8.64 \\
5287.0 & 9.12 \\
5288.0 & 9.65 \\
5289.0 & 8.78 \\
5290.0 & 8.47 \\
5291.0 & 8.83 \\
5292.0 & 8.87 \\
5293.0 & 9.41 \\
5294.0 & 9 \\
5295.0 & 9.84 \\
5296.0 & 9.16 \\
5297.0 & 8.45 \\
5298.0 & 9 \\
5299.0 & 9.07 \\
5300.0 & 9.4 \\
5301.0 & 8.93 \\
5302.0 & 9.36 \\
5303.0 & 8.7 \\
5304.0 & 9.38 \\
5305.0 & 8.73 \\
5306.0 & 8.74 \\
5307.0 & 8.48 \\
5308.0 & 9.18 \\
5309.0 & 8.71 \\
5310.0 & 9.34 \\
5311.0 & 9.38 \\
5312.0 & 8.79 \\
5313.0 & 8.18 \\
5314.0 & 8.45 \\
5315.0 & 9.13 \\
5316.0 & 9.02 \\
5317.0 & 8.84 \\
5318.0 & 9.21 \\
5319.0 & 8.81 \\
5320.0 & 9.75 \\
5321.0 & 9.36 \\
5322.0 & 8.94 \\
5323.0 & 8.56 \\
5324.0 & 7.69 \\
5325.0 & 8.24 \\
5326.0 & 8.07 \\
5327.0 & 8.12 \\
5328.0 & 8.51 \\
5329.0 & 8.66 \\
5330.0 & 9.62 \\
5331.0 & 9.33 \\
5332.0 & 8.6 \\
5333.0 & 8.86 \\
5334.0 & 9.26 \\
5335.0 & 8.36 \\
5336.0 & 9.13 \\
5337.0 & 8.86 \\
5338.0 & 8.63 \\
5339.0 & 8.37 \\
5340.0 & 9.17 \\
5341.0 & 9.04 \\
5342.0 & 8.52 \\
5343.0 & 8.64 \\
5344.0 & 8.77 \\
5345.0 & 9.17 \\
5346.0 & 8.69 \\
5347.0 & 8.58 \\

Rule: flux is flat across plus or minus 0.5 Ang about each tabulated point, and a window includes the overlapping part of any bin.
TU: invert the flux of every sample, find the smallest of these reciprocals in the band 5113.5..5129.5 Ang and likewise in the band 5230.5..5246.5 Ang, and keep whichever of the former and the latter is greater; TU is 0.1048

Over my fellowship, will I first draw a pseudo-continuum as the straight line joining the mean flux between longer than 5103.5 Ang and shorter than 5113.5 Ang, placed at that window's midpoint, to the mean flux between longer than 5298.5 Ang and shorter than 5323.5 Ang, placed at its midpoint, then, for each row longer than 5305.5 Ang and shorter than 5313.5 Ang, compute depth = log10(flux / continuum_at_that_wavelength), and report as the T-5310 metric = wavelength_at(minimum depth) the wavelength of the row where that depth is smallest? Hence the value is 5313.0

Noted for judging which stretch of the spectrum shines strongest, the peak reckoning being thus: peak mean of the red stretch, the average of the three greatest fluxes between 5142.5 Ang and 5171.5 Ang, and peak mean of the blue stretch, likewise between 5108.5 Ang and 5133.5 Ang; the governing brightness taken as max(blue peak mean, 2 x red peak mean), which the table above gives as 19.9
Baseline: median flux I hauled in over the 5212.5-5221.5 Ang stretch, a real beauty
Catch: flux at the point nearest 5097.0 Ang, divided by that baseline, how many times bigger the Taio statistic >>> 1.03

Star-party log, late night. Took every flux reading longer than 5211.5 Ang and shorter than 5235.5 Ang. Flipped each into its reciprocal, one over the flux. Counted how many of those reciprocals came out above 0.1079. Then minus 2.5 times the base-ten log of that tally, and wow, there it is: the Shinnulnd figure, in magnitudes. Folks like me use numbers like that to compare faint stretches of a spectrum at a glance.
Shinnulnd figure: -3.01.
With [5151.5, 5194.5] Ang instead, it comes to -3.66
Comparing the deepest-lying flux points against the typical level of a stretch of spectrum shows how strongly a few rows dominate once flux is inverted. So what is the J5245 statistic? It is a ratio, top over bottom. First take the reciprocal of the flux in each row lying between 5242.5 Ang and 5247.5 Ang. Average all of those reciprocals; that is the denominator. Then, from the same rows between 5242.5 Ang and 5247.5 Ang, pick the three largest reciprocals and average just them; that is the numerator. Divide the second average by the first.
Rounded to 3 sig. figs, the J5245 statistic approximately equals 1.02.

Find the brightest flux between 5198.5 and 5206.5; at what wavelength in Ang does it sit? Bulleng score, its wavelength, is 5201.0 Ang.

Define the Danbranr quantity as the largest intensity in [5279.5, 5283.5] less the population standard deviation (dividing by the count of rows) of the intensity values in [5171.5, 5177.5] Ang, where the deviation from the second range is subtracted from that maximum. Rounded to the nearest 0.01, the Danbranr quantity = 8.84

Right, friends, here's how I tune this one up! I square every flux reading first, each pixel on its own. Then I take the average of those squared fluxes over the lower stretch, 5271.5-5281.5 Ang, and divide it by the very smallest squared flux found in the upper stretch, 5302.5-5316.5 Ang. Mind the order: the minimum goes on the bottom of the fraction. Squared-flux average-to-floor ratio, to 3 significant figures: 1.19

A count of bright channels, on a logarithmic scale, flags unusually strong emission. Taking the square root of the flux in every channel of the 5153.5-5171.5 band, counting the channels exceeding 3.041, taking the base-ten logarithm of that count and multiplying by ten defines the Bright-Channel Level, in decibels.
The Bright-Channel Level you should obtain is 10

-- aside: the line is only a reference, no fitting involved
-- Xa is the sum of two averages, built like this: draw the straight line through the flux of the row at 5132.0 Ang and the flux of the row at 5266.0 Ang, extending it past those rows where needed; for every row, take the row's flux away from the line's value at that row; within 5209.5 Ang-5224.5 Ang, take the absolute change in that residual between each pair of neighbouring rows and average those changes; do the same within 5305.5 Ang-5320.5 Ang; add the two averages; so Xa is 0.797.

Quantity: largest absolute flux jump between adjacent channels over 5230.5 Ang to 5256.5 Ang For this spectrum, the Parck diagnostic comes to 1.18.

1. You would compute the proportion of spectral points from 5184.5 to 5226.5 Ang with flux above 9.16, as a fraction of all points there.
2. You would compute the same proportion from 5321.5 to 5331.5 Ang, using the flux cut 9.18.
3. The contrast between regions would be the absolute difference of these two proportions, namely 0.23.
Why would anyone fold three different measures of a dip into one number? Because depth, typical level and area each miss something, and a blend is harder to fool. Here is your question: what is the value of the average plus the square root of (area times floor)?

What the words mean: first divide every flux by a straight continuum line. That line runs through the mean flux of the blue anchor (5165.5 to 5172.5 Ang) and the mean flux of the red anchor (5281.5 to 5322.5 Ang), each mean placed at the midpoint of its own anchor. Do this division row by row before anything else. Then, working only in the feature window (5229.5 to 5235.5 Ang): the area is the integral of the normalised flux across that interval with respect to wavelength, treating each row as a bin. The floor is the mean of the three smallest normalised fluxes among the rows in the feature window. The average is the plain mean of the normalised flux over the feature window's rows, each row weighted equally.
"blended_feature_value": 3.5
